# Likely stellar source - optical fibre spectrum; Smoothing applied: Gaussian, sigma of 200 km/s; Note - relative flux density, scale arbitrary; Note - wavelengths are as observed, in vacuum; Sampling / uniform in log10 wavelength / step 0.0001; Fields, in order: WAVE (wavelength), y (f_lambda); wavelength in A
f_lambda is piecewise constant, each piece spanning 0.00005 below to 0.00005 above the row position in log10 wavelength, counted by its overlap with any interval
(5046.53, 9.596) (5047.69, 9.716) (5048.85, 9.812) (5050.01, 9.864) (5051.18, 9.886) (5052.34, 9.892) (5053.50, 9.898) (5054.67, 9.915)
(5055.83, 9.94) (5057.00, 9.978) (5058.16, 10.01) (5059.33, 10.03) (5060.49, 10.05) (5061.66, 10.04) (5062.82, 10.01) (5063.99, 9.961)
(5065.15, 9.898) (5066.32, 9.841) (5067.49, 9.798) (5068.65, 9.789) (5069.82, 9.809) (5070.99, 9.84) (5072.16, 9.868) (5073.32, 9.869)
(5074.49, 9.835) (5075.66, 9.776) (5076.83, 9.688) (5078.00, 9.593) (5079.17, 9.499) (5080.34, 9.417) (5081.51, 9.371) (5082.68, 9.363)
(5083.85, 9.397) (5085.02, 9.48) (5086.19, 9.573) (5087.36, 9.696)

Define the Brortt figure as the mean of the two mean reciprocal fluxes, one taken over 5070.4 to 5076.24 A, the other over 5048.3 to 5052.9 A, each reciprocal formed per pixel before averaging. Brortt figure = 0.102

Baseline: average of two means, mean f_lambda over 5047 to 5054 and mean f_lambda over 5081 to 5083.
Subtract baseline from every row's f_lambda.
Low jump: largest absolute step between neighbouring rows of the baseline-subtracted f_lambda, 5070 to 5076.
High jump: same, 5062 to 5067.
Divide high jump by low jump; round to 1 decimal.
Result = 1.1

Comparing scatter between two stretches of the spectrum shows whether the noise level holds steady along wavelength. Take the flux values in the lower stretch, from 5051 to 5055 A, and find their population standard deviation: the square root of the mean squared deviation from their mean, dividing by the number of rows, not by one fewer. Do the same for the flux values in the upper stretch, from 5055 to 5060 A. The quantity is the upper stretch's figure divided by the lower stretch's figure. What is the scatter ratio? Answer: 3.1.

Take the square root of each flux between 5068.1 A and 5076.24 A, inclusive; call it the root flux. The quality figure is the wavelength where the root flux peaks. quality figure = 5073.32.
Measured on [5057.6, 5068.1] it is 5060.49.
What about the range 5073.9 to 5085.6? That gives 5074.49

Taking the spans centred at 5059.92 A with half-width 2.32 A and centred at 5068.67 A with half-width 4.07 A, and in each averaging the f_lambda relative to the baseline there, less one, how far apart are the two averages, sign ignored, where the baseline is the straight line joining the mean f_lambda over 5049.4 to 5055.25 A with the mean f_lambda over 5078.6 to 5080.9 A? 0.006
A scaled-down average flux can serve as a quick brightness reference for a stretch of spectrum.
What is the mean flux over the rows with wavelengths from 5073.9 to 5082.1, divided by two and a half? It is 3.84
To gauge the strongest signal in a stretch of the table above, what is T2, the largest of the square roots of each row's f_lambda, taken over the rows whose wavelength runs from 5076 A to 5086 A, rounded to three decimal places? 3.113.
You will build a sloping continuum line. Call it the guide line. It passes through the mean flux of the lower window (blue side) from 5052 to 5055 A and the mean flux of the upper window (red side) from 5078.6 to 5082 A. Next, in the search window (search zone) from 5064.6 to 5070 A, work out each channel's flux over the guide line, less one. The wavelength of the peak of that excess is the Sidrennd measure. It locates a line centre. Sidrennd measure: 5065.15 A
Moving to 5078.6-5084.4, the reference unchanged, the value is 5079.17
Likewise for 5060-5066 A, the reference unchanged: 5061.66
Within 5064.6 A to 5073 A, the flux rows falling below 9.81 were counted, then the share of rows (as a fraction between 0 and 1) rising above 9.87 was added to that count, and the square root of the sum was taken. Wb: 1.77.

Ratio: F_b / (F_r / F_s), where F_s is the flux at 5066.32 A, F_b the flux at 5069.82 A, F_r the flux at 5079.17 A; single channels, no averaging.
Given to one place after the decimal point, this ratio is 10.2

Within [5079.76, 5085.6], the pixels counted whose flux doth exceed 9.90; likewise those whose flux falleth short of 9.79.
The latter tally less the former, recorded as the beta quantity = 5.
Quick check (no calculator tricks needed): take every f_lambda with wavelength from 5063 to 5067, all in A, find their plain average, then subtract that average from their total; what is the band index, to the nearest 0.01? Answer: 19.80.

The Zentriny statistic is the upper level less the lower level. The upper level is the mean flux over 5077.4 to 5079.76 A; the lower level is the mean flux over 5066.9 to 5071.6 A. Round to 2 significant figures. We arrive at -0.26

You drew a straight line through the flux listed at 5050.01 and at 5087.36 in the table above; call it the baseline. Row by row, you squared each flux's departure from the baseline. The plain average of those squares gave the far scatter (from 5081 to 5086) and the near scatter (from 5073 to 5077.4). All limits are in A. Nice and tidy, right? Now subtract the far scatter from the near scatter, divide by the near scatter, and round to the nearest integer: -17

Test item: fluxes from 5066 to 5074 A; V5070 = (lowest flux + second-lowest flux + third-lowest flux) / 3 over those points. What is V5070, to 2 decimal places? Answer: 9.80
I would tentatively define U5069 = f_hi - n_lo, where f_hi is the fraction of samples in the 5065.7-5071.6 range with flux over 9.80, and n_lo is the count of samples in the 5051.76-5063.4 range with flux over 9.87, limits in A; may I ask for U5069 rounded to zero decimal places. -9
